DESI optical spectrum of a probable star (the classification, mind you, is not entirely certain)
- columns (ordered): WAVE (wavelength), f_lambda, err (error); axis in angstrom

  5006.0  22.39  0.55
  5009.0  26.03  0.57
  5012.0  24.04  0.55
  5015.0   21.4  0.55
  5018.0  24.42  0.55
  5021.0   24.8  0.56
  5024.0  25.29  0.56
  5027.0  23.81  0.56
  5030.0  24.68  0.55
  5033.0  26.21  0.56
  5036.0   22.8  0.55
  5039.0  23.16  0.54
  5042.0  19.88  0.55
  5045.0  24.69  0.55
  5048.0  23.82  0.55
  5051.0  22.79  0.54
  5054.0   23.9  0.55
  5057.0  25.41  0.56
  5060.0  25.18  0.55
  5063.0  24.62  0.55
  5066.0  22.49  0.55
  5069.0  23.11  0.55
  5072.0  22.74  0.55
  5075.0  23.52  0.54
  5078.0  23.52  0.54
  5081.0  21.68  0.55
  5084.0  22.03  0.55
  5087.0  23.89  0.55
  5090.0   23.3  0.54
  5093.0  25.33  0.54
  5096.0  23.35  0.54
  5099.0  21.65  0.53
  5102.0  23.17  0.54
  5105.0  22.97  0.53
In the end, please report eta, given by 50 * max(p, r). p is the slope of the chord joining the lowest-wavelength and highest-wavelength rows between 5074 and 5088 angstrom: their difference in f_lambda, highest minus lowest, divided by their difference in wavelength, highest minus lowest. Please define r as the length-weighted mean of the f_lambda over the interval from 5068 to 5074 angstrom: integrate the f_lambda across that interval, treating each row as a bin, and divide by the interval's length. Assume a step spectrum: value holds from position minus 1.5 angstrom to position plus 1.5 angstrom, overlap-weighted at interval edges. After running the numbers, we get 1148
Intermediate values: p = 0.03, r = 23.0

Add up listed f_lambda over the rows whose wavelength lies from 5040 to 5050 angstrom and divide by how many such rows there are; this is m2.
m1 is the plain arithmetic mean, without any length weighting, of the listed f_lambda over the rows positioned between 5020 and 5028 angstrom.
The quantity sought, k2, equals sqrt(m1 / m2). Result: 1.04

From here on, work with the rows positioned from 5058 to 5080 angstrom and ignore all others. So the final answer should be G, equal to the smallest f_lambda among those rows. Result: 22.49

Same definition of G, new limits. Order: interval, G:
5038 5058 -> 19.88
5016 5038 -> 22.8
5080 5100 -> 21.65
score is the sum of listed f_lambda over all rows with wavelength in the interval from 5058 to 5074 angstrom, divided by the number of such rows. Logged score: 23.6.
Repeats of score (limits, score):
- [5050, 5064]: 24.4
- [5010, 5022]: 23.7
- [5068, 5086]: 22.8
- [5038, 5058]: 23.4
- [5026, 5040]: 24.1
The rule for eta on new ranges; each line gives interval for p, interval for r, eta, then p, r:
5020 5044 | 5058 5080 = 1180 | -0.23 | 23.6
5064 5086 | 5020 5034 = 1246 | -0.03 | 24.9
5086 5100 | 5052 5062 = 1236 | -0.19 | 24.7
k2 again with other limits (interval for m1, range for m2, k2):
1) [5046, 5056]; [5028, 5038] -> 0.98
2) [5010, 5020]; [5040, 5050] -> 1.01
